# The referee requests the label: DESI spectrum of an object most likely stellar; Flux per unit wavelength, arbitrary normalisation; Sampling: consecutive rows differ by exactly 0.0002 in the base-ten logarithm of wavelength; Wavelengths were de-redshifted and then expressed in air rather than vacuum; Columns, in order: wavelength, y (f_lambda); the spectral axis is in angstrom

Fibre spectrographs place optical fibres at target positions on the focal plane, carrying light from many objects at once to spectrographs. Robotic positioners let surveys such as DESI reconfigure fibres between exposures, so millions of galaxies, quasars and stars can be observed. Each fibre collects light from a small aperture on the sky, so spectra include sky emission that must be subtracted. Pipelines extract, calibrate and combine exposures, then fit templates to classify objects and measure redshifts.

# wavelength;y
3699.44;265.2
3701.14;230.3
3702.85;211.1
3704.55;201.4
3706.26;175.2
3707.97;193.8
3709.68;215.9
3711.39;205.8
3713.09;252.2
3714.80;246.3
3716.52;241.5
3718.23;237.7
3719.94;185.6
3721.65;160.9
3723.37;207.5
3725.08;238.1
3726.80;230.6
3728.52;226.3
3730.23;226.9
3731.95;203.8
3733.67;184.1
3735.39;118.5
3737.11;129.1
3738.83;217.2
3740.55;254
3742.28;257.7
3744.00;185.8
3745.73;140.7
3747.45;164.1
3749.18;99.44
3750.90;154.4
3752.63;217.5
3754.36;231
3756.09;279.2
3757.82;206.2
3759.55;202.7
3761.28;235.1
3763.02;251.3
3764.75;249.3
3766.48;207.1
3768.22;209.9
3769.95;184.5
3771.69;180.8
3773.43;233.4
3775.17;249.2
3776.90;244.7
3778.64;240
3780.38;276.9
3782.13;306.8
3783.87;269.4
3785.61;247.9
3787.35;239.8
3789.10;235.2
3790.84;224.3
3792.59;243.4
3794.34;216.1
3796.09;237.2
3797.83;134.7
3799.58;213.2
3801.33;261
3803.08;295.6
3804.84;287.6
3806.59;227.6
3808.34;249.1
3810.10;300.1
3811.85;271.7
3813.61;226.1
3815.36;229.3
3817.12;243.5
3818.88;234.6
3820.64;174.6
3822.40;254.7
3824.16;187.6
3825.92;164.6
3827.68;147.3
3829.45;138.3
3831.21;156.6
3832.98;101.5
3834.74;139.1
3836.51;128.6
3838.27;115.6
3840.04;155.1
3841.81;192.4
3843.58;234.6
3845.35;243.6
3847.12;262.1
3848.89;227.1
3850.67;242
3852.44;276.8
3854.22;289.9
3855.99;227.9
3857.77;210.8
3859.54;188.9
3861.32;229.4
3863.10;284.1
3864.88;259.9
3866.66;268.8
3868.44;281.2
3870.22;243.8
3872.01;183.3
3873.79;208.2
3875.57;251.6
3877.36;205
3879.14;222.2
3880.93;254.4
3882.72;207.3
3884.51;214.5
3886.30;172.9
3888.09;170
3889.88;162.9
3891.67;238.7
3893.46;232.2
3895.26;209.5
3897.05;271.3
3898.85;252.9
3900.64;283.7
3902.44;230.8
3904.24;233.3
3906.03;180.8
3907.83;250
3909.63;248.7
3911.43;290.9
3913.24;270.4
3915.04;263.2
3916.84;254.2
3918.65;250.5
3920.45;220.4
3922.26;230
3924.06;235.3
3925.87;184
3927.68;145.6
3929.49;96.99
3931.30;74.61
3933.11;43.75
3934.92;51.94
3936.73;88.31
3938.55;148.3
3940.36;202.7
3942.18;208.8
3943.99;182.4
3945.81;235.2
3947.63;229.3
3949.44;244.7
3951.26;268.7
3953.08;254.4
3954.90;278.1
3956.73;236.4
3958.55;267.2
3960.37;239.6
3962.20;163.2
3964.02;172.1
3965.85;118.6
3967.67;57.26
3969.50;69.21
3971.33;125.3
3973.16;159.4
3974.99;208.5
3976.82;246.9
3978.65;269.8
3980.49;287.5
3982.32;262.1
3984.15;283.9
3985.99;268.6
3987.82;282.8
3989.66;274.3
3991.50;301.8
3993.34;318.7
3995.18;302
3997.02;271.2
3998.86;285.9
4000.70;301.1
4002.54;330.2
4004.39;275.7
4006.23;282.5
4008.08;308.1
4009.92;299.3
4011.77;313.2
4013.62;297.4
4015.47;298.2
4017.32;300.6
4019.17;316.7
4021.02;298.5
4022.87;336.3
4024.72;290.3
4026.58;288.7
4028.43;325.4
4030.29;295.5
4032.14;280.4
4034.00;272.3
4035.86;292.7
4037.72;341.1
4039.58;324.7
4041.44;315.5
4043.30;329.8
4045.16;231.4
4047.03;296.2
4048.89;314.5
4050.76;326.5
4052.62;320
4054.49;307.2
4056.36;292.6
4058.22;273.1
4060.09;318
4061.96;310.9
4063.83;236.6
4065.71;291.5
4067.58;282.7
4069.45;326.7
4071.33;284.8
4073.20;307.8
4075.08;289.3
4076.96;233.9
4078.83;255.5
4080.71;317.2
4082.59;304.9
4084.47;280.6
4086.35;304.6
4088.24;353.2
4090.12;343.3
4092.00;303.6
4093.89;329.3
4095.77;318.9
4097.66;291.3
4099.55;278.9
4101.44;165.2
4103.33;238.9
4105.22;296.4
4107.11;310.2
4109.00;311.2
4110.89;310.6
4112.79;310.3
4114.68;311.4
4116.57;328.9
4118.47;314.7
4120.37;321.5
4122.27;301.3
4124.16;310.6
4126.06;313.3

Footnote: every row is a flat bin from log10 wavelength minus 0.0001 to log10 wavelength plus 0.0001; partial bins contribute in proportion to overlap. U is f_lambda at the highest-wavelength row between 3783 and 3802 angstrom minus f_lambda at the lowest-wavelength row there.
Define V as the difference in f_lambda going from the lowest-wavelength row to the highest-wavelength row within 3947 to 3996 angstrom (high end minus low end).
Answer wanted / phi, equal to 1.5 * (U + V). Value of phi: 96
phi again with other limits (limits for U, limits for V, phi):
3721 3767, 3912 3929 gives -118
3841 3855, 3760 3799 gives -4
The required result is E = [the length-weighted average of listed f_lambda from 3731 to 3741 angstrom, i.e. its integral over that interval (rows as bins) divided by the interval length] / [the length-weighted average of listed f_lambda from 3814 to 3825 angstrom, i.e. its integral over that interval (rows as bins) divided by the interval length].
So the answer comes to 0.8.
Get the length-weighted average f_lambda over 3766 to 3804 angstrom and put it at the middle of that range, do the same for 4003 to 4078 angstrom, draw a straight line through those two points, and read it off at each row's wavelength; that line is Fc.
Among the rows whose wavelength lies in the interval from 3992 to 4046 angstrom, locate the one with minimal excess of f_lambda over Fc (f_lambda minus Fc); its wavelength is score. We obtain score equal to 4045.16 angstrom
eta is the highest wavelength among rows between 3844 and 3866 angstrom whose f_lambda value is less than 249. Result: 3861.32 angstrom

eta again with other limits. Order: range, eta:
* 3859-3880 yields 3879.14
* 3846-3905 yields 3904.24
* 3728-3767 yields 3766.48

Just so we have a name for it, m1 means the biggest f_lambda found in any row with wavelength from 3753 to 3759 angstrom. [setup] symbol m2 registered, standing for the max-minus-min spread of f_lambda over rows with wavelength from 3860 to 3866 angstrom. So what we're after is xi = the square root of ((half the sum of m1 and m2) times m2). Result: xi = 96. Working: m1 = 279.2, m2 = 55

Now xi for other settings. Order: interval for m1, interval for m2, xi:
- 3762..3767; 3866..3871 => 73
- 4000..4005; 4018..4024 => 83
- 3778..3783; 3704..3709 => 66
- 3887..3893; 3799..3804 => 115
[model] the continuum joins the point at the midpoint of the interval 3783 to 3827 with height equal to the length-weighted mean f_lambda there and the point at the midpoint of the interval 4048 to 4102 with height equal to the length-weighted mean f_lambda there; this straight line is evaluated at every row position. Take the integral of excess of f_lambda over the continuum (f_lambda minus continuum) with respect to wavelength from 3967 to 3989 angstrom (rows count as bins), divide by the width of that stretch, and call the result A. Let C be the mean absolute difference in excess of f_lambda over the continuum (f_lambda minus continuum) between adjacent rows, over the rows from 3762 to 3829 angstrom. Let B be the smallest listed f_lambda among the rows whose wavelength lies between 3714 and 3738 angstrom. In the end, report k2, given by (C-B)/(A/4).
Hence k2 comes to 6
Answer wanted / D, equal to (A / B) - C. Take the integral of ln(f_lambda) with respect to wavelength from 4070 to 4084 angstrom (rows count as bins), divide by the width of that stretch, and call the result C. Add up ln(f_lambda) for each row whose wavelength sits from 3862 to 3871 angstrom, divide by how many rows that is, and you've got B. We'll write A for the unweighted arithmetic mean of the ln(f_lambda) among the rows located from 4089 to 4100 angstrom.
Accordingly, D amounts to -4.62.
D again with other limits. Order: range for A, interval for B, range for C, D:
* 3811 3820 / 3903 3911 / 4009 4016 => -4.70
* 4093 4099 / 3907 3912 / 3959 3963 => -4.29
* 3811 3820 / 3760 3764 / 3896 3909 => -4.49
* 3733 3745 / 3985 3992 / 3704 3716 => -4.43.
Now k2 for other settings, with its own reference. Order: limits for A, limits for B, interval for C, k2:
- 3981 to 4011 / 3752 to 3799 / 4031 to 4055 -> -34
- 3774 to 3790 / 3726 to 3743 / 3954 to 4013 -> -13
